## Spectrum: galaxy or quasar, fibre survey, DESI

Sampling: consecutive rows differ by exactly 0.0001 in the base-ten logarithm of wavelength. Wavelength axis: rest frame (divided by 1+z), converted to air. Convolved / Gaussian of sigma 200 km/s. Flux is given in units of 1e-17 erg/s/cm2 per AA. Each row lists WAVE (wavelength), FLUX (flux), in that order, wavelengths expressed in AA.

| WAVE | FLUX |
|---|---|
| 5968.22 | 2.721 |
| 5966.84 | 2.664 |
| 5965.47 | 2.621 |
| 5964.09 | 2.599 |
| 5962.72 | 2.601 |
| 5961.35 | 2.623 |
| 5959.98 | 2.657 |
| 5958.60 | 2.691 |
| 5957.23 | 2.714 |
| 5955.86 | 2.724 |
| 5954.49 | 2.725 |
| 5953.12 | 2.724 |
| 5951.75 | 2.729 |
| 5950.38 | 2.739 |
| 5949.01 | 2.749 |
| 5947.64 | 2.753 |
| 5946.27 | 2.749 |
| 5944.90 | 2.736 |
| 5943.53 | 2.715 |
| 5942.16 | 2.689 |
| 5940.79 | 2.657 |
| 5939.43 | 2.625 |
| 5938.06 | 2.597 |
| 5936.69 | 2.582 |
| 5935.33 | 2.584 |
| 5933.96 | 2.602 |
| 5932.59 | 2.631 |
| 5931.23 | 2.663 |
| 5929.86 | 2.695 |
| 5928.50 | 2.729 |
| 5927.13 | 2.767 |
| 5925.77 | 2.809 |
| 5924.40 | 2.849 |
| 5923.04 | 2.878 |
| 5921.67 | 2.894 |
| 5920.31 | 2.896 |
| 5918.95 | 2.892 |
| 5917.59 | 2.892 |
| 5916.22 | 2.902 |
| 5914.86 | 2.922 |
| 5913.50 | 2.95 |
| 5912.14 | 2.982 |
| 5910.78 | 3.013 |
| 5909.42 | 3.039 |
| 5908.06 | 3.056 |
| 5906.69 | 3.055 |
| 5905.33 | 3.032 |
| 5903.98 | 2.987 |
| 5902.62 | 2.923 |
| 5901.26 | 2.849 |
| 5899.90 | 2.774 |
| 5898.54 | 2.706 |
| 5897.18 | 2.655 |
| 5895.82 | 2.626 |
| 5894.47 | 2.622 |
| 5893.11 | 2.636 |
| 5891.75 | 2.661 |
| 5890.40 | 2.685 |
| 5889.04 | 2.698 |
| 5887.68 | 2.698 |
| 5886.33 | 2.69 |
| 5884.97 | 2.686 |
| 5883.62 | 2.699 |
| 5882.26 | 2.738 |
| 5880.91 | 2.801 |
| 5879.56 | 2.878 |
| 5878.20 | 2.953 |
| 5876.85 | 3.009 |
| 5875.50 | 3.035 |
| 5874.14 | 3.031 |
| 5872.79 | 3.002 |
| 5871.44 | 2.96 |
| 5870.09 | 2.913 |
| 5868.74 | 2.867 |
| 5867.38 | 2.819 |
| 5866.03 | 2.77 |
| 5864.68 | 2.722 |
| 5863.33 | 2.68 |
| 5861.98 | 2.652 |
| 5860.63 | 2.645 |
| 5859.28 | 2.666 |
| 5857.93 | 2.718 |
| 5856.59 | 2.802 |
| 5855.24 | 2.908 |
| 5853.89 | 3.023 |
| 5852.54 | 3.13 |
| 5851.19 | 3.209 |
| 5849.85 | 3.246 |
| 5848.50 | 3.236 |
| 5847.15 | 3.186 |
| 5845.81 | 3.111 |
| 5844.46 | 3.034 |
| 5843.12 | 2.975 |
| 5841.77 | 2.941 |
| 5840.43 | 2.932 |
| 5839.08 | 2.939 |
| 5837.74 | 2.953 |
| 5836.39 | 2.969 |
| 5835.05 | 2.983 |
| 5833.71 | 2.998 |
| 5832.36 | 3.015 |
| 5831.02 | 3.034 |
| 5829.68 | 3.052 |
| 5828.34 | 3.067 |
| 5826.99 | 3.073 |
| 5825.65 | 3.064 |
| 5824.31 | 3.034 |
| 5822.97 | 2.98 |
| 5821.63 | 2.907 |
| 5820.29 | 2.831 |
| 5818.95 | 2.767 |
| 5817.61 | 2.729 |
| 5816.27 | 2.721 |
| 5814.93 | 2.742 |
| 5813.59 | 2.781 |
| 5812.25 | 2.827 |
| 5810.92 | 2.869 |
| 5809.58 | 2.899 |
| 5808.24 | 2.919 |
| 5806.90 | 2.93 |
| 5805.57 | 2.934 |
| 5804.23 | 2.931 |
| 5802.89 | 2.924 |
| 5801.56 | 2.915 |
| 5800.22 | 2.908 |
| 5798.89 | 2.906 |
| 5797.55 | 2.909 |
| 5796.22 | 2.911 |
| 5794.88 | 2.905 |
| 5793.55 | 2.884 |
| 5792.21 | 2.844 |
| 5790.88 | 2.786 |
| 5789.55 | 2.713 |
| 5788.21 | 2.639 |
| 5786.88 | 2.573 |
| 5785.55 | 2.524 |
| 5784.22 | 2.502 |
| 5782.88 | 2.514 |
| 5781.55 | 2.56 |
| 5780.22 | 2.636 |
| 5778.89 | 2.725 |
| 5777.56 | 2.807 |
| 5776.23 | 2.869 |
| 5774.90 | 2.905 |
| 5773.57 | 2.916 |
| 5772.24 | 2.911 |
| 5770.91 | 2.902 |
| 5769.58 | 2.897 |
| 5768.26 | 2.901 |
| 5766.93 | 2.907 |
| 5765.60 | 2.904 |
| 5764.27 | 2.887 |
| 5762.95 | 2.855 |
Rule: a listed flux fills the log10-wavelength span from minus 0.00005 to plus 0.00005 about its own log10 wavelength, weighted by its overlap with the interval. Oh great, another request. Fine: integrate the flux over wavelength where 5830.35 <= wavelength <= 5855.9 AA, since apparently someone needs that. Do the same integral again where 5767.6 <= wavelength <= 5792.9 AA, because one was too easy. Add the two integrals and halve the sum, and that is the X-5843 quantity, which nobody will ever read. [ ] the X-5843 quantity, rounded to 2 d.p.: 73.58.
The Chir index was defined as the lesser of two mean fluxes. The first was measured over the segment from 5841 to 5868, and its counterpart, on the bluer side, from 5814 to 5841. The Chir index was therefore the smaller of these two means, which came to 2.92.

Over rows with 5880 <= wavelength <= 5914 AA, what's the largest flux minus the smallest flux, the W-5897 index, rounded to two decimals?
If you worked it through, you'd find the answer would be 0.43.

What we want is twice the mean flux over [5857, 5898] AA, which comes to 5.5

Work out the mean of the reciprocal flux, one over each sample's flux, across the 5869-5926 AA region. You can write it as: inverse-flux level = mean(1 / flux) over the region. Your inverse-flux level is 0.351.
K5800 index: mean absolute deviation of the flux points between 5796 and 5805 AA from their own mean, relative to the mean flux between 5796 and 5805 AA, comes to 0.0025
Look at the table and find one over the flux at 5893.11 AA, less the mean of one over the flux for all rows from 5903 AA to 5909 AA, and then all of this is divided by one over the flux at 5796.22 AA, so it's 0.14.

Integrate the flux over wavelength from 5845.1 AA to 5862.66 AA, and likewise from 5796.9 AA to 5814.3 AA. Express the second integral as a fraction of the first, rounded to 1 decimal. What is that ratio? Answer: 1.0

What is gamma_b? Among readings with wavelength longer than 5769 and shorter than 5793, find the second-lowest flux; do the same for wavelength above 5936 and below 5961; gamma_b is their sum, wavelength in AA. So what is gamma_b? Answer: 5.1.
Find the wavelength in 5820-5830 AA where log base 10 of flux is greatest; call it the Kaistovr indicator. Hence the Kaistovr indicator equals 5826.99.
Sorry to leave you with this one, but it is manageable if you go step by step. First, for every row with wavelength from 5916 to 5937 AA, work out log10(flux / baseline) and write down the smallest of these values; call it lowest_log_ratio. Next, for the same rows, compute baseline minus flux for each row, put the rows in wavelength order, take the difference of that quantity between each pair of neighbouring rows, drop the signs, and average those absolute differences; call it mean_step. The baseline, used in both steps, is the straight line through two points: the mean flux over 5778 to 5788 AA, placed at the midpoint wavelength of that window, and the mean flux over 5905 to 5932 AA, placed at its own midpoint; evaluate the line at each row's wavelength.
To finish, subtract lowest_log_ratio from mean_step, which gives 0.08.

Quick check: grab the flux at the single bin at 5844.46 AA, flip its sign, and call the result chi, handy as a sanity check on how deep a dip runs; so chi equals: -3.03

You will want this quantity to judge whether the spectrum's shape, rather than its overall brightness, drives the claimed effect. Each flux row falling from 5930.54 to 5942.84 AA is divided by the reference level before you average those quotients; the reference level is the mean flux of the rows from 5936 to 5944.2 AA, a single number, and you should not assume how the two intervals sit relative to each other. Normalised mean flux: 0.99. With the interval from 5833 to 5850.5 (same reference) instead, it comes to 1.15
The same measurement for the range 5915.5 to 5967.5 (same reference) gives 1.03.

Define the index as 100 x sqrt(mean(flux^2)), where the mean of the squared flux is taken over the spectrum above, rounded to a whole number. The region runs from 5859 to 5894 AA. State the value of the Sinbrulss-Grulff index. 280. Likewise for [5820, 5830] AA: 300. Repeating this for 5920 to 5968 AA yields 271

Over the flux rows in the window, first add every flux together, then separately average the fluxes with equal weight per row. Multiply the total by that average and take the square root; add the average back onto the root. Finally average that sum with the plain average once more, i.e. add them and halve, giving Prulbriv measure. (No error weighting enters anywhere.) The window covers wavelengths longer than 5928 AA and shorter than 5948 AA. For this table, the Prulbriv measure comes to 7.83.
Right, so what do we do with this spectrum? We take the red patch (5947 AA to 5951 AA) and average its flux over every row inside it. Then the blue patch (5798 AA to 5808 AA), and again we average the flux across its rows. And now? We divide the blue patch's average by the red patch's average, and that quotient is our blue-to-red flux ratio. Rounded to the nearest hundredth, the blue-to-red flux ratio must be 1.06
